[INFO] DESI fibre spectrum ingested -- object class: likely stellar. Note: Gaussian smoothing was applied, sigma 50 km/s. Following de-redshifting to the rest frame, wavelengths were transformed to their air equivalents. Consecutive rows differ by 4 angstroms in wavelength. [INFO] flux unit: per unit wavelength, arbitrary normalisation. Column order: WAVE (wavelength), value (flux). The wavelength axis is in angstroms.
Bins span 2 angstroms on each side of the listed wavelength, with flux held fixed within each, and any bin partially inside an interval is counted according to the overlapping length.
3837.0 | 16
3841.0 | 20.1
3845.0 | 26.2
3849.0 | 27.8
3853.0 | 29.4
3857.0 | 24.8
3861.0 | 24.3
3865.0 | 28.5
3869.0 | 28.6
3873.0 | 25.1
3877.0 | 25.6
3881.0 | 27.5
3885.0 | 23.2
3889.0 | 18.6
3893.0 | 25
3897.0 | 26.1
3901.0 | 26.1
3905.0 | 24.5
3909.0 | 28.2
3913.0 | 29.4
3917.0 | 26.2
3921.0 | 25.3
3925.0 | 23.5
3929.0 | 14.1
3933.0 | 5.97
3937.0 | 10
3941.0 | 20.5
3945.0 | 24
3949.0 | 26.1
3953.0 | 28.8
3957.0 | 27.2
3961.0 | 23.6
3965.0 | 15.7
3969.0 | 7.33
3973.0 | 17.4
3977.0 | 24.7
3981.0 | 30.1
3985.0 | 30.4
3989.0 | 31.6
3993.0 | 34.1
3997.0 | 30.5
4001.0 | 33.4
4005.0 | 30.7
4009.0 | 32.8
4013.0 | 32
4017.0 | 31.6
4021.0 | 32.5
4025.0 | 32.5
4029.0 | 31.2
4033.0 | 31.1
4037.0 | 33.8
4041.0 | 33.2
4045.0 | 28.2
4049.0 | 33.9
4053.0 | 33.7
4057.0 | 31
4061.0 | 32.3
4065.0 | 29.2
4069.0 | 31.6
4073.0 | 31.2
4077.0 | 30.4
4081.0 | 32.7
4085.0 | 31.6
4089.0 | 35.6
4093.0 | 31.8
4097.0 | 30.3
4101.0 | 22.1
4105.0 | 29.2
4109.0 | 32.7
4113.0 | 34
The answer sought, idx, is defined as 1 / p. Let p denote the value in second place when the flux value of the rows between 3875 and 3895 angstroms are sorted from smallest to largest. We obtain 0.043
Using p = 23.2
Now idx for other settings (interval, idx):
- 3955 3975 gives 0.064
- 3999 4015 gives 0.031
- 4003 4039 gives 0.032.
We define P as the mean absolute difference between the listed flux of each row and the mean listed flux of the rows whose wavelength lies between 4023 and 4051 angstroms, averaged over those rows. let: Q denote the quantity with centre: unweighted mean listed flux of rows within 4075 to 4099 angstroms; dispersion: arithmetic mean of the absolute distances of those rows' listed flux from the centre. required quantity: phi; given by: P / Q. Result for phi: 1.1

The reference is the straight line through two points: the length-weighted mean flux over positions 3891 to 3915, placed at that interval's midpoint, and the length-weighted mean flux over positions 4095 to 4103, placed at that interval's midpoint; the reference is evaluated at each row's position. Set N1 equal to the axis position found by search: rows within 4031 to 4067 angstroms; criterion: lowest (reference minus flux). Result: 4049.0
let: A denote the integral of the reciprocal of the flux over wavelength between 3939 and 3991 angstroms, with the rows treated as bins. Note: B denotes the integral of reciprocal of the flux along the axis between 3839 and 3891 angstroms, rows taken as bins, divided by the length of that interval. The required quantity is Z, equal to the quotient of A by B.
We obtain 64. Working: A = 2.6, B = 0.040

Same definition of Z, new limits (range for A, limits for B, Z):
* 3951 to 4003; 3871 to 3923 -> 61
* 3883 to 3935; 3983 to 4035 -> 87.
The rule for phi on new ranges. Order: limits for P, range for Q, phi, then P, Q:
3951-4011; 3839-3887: 2.8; 5.9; 2.1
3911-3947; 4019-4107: 3.7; 6.6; 1.8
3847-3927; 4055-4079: 2.5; 1.9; 0.8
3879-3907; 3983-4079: 1.7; 2.0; 1.2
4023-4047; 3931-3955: 0.2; 1.5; 7.5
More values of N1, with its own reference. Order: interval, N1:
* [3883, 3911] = 3909.0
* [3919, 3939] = 3921.0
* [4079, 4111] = 4089.0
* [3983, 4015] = 3993.0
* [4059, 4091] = 4089.0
